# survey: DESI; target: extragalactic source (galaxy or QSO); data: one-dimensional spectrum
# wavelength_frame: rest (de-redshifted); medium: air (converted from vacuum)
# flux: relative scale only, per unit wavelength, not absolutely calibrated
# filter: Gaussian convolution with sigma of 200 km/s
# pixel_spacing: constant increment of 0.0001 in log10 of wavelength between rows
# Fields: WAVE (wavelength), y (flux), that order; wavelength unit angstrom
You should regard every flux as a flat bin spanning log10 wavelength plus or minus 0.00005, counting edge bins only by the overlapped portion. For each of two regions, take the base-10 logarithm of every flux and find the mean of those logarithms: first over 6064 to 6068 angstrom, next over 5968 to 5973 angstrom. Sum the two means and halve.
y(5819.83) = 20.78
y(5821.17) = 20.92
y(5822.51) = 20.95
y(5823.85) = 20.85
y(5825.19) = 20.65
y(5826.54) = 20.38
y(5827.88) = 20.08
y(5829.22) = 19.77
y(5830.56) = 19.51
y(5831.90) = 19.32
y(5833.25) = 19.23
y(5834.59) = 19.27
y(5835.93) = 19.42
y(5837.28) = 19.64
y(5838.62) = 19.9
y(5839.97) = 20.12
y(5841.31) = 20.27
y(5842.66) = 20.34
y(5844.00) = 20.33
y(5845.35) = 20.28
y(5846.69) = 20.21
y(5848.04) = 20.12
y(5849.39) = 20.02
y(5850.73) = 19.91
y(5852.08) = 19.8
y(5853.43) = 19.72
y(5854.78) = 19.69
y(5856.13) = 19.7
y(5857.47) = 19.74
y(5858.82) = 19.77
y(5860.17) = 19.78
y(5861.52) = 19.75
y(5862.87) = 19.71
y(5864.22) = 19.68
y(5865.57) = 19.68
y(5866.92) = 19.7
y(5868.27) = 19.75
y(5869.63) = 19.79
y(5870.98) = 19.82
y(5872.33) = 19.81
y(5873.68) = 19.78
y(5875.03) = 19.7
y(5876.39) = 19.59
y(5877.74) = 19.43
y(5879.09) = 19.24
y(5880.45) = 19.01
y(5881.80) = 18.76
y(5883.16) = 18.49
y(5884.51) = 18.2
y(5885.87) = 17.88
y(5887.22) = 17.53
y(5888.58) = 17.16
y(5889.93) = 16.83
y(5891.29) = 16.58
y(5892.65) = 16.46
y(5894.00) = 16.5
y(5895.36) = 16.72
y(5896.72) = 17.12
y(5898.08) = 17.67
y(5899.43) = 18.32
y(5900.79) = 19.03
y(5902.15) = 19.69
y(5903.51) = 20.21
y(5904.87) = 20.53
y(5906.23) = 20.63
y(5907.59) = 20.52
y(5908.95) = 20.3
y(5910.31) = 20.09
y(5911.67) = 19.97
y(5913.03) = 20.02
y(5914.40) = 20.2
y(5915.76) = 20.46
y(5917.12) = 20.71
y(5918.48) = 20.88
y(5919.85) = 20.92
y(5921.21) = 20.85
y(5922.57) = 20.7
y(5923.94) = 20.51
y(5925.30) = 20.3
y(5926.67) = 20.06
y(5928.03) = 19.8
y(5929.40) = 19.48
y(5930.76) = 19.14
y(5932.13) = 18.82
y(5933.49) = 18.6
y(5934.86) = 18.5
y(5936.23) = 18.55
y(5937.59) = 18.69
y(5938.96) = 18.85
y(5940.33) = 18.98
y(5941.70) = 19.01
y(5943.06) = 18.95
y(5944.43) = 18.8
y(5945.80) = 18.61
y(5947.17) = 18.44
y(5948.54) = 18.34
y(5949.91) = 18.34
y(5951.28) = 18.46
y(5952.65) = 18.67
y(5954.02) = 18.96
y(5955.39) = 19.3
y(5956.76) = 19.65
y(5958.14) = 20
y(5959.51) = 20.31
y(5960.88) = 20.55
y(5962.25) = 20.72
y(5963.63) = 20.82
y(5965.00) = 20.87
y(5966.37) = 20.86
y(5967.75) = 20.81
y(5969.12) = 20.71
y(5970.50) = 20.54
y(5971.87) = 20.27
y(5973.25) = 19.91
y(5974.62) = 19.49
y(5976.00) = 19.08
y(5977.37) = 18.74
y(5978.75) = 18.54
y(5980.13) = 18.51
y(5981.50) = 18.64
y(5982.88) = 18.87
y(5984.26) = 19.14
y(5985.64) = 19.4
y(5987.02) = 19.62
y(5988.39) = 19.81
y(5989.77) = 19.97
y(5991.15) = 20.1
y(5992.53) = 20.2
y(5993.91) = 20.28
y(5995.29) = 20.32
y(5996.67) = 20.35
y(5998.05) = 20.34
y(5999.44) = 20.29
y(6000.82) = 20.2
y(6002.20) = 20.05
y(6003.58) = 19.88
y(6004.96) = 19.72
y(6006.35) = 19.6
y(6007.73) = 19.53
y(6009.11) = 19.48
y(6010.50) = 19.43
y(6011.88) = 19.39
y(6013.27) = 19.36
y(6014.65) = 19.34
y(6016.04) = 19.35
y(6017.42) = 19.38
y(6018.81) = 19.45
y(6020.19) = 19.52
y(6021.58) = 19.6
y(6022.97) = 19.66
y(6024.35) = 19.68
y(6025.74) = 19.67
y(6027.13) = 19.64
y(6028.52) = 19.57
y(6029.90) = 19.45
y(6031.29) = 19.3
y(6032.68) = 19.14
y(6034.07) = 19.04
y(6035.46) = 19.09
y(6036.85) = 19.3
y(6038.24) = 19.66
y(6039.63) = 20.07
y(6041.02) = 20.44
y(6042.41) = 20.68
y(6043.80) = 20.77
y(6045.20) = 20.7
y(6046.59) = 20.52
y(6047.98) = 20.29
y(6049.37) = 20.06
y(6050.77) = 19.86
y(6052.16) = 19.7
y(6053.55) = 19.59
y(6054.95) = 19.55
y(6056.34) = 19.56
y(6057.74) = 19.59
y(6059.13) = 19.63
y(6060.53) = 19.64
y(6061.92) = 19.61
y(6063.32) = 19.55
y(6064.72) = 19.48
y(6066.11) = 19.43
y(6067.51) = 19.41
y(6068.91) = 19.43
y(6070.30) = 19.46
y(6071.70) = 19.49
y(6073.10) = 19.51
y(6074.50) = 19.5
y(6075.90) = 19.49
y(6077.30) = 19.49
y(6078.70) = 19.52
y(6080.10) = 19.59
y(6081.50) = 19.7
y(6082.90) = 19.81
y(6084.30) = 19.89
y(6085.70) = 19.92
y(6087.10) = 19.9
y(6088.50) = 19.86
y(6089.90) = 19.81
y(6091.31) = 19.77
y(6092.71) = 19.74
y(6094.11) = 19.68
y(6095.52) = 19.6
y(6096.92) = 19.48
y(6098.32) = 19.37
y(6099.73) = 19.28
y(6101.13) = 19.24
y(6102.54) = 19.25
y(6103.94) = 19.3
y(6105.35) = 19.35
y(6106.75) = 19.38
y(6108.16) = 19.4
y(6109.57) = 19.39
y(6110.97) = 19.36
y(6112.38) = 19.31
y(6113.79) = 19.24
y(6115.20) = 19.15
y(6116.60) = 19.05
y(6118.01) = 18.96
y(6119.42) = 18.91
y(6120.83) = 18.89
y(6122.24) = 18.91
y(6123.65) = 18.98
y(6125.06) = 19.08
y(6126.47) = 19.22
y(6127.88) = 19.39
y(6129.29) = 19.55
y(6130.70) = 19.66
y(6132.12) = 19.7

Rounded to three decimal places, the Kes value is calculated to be 1.300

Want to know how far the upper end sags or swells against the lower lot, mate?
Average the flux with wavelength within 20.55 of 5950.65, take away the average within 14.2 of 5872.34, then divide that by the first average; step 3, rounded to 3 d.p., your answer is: 0.000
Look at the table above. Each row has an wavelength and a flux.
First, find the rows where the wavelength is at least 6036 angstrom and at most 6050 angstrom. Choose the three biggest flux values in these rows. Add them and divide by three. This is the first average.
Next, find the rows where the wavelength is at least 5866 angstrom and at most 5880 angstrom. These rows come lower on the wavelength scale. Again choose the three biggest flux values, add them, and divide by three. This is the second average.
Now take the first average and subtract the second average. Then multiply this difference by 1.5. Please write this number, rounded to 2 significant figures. 1.4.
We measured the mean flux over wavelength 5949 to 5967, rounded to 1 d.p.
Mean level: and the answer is 19.8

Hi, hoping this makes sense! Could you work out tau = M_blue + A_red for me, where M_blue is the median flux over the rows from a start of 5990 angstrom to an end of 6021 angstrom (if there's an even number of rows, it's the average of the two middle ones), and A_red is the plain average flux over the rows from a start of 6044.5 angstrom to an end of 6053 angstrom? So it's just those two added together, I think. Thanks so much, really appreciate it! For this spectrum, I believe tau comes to 39.8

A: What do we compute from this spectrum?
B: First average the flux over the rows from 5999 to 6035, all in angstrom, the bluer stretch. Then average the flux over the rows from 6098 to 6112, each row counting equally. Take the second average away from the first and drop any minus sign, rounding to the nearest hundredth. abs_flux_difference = 0.23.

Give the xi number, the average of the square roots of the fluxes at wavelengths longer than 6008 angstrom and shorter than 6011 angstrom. 4.41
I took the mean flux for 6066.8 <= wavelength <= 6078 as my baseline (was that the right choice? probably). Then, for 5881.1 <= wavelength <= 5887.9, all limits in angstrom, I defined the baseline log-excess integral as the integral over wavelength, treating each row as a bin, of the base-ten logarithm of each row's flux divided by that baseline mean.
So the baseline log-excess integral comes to -0.20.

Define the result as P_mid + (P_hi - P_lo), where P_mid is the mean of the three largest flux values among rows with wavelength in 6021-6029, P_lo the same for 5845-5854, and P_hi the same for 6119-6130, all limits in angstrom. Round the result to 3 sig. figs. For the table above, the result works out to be 18.9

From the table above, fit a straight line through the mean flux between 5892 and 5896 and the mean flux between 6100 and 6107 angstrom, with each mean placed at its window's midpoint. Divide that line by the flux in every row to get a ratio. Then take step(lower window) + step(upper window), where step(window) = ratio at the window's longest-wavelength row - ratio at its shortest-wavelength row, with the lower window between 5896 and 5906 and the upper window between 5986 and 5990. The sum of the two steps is -0.17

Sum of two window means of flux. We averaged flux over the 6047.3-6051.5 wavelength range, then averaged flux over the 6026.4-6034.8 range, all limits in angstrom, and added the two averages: 39.4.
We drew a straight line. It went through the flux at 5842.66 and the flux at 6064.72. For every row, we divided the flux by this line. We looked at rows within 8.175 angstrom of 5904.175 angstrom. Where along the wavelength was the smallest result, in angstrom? 5896.72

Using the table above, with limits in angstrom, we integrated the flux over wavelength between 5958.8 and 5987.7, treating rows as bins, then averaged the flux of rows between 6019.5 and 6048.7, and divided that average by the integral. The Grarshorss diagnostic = 0.0346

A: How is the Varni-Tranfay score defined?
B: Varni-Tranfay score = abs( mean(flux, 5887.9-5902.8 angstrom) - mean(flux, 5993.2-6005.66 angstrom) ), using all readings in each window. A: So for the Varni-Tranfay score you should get 2.7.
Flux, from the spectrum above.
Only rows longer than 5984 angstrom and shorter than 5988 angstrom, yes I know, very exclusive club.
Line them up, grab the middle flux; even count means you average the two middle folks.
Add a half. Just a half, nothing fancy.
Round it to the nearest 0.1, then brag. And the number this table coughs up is 19.9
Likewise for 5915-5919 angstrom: 21.2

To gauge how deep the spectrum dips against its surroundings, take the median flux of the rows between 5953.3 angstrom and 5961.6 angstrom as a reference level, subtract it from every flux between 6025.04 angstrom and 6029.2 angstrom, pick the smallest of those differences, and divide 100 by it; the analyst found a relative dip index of -392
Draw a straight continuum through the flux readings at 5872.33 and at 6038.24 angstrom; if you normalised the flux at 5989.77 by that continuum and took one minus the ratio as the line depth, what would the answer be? -0.014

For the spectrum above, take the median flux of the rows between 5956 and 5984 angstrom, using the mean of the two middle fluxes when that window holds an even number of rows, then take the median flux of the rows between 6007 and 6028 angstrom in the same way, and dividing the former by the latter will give 1.03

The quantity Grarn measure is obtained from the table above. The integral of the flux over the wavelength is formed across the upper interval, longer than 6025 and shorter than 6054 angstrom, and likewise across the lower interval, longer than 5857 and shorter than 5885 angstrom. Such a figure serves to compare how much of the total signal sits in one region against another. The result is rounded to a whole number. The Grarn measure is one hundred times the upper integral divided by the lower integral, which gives 105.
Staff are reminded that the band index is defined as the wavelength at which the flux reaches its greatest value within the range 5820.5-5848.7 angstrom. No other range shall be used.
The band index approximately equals 5822.51 angstrom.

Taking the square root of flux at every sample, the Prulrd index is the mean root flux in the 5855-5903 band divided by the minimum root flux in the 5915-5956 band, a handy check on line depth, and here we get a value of 1.01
